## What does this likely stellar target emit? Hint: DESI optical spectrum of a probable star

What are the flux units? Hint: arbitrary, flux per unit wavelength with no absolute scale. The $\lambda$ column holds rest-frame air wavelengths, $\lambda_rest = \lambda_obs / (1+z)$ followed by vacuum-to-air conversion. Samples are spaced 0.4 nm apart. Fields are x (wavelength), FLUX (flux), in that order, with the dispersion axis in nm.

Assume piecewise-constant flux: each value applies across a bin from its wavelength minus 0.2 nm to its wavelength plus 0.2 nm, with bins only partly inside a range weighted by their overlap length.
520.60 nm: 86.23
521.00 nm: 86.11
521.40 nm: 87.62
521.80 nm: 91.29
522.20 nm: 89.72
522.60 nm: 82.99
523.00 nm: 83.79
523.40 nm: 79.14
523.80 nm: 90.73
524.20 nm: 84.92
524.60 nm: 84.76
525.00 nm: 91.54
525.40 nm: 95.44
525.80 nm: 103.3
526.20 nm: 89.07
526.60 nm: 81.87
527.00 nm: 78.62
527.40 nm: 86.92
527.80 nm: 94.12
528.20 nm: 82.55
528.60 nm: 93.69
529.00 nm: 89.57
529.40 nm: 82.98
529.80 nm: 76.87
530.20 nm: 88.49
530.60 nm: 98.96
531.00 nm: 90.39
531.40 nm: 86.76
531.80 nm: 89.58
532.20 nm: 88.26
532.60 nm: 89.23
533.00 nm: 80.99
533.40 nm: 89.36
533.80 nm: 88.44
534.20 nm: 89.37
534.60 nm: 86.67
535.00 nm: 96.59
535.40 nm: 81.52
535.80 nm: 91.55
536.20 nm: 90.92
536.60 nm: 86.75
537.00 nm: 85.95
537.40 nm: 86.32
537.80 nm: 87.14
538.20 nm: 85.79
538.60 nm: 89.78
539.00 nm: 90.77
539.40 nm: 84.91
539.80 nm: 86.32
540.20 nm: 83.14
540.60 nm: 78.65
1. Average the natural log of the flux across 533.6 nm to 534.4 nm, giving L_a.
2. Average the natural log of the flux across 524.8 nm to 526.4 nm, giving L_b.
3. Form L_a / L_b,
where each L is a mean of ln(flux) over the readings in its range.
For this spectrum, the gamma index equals 0.99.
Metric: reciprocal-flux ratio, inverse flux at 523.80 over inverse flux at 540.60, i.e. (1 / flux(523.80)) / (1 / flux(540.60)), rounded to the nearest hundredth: 0.87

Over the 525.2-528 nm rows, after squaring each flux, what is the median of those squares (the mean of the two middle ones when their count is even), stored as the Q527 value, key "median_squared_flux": 7933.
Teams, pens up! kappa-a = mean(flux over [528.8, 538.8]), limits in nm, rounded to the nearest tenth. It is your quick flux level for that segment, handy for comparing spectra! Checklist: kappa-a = 87.9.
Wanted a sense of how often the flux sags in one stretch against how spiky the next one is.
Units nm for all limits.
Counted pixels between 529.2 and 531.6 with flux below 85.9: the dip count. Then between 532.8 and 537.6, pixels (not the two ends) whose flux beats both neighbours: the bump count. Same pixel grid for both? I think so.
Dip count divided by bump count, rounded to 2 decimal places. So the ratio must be 0.50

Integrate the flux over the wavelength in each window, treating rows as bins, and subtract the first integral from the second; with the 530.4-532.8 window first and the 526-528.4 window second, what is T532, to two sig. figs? -12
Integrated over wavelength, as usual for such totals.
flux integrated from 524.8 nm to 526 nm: 116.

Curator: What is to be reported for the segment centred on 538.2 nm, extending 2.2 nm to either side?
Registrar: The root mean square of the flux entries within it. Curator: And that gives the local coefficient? 87.1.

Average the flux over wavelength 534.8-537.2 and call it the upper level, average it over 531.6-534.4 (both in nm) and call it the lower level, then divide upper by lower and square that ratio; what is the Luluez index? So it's 1.023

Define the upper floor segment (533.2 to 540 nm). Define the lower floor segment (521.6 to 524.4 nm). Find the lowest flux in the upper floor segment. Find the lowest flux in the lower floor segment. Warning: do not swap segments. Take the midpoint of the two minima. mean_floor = 80.3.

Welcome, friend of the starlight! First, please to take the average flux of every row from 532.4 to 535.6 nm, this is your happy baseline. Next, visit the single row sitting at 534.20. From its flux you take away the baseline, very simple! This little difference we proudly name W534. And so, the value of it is 1.6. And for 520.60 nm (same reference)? -1.5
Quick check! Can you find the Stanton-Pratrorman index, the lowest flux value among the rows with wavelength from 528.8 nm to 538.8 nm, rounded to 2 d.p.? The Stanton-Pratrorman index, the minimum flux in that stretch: 76.87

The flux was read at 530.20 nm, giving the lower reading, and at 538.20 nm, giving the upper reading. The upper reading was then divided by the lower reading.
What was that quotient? 0.97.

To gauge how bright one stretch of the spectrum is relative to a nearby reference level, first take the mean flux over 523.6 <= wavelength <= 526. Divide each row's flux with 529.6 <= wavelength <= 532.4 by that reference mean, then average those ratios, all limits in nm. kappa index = 0.964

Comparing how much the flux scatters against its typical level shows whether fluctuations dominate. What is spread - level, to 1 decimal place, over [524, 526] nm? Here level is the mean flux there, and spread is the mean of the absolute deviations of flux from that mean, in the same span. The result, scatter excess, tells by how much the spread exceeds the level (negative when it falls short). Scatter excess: -86.1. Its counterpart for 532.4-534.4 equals -84.9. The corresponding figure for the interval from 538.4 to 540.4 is -84.4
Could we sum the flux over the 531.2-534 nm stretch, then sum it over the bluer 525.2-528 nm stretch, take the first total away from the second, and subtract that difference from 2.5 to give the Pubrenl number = -14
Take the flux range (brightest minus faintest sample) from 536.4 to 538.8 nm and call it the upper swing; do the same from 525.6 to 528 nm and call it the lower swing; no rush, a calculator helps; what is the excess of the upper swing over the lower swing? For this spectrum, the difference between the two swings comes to -21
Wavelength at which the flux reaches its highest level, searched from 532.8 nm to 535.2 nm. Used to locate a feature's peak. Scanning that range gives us 535.00 nm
